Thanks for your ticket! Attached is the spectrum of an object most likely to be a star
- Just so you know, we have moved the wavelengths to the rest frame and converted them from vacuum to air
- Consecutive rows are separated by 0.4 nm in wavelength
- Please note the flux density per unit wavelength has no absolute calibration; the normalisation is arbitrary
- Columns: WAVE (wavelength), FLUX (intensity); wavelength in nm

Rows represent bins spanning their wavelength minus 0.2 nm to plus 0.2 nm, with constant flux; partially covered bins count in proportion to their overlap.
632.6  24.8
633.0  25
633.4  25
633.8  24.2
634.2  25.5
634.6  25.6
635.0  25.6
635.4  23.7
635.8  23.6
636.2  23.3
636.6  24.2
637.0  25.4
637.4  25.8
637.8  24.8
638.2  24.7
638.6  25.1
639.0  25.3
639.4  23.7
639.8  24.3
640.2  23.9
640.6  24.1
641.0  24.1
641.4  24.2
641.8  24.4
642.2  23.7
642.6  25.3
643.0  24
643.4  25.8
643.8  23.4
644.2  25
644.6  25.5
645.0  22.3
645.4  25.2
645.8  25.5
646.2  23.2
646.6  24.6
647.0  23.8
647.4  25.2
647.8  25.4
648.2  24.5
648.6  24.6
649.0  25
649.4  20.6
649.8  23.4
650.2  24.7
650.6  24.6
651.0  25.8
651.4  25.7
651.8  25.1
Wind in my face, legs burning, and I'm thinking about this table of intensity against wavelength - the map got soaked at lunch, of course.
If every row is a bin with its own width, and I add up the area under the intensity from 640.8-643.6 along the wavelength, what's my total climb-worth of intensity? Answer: 69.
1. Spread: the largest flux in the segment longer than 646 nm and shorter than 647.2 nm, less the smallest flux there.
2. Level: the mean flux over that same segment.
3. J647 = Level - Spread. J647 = 22.5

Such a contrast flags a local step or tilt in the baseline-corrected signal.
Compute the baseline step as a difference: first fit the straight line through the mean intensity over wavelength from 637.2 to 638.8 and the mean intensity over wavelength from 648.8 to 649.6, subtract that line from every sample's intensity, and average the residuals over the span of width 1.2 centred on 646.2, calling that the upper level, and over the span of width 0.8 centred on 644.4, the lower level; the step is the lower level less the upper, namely 0.45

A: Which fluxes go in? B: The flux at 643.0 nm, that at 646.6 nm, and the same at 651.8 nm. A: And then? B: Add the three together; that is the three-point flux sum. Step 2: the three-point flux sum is 73.70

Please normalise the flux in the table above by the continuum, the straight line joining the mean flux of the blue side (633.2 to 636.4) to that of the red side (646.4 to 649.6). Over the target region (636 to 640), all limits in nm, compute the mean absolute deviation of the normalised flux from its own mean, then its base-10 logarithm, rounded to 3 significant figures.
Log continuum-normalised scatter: -1.59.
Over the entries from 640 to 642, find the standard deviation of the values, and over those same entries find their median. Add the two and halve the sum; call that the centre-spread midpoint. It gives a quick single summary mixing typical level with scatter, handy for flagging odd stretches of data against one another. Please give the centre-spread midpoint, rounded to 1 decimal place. 12.1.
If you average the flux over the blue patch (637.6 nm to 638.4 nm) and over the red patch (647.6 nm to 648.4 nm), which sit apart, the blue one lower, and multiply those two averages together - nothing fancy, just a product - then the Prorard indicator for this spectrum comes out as 618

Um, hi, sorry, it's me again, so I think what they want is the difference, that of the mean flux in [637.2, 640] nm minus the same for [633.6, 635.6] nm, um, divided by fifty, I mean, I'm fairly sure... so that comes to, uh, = -0.002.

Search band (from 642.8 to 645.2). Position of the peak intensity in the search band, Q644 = 643.4 nm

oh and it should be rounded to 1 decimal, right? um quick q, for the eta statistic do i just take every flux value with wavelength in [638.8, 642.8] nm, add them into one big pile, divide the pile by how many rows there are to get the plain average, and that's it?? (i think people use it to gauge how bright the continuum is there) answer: 24.3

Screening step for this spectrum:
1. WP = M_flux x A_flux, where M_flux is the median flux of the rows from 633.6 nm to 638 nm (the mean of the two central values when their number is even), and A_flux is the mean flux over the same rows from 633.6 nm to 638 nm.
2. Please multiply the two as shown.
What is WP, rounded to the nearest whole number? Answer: 613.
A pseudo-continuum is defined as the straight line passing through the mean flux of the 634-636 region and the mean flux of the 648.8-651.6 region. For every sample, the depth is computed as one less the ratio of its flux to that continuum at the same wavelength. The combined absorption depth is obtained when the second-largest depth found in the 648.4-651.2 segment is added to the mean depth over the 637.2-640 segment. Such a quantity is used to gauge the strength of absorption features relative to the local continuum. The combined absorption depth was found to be 0.030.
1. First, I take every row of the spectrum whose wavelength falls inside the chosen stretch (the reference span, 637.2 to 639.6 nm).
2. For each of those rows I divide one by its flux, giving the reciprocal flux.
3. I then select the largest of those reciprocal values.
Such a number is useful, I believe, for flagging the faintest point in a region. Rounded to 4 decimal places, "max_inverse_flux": 0.0422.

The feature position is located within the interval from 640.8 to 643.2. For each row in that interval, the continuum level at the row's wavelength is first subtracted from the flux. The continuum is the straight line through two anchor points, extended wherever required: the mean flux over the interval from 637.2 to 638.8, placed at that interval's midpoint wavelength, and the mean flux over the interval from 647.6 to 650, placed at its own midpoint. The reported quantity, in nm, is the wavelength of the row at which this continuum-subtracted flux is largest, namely 642.6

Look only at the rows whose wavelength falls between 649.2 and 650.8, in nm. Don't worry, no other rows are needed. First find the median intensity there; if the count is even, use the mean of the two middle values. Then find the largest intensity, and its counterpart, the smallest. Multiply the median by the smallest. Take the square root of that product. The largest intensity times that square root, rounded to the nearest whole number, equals 549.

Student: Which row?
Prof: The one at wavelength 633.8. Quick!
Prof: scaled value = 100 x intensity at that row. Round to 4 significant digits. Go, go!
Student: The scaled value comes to 2420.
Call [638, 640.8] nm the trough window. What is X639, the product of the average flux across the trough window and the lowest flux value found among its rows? 579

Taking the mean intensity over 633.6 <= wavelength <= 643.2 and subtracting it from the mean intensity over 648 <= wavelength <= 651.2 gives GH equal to -0.37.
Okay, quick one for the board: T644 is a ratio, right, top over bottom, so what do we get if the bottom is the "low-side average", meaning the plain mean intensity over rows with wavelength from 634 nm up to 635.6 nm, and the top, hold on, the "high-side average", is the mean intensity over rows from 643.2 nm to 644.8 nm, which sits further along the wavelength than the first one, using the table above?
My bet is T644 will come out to 0.99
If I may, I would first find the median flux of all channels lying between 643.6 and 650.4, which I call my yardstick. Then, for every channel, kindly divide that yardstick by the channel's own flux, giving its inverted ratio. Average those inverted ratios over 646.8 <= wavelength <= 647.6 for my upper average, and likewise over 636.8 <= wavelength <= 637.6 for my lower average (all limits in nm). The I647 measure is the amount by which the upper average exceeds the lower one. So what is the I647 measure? 0.044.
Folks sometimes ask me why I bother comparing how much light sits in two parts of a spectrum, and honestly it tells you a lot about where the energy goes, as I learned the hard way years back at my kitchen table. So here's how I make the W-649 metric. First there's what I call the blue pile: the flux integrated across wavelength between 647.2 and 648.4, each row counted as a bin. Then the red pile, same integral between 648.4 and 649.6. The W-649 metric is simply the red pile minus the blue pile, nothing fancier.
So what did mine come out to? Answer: -2.0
